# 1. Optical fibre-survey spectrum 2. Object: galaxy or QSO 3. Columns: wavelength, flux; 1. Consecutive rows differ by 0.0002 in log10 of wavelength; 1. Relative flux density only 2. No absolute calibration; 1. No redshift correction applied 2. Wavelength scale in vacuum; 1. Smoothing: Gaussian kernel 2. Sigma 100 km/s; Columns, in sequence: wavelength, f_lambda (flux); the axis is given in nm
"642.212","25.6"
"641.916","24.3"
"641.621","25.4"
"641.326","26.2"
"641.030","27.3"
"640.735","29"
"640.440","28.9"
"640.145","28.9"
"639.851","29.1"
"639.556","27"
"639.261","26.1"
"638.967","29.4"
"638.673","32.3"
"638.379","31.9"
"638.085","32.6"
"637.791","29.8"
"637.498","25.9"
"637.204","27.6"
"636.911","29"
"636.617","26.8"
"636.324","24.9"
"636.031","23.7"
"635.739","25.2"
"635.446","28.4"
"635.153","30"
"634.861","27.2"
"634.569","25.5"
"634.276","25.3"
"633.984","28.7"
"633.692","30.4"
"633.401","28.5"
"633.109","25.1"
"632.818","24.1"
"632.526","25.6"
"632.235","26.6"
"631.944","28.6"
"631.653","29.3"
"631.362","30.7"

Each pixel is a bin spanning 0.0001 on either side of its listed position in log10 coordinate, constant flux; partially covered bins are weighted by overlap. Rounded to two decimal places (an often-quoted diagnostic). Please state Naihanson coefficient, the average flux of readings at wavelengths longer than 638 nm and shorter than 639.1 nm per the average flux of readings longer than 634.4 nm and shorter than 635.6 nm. 1.14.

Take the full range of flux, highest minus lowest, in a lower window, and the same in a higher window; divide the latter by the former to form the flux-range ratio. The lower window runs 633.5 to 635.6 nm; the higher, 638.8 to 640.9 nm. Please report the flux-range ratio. 0.65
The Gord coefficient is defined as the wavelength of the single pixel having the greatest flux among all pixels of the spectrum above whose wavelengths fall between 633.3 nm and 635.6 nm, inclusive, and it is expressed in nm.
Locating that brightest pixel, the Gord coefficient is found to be 633.692 nm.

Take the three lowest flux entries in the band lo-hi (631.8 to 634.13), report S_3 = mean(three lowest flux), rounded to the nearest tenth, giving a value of 24.9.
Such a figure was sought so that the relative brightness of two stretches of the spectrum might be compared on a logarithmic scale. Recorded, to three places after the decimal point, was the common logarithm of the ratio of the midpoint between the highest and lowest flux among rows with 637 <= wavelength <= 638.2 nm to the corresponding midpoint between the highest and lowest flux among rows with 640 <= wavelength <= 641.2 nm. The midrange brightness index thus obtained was 0.017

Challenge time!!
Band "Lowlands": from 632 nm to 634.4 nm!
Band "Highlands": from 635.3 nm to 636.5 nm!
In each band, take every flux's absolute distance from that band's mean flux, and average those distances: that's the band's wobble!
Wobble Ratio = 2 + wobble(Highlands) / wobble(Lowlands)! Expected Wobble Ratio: 2.79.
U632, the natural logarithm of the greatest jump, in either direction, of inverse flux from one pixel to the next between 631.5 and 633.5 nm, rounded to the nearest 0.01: -5.35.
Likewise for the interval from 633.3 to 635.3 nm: -5.36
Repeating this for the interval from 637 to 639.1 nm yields -5.29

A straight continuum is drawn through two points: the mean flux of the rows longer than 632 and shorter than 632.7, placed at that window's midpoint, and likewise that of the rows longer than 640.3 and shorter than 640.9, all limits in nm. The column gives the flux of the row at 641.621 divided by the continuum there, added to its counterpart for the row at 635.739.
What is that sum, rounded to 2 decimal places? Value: 1.79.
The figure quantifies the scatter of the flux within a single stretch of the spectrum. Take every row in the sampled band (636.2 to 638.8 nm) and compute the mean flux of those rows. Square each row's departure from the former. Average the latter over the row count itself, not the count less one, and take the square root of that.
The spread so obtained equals 2.7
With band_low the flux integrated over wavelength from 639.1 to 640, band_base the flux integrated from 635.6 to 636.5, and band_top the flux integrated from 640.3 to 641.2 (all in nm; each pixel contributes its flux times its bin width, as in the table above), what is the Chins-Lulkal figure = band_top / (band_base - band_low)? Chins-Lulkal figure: -10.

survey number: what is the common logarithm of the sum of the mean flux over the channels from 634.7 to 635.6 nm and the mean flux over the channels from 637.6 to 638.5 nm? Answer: 1.78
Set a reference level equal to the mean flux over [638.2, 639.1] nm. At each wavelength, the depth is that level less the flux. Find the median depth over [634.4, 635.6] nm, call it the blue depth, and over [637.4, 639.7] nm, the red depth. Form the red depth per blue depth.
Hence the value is 0.5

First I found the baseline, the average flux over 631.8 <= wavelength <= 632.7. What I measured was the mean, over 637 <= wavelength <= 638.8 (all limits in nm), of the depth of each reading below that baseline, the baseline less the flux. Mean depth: -3.1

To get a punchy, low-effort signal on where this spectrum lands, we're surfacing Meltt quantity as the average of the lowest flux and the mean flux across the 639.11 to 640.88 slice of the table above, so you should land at 27.1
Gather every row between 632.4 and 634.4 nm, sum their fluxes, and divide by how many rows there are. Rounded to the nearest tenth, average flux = 26.8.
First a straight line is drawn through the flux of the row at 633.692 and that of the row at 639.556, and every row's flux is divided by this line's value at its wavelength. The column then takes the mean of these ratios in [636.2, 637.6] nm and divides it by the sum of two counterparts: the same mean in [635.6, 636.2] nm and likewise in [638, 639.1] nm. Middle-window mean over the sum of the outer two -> 0.475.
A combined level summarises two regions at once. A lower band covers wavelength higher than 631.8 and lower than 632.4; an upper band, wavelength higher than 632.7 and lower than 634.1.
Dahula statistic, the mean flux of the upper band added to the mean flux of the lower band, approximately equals 55.0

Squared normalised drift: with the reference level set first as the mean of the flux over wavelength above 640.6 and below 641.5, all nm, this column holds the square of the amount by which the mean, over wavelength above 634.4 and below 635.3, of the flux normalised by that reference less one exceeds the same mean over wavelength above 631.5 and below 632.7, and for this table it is 0.0000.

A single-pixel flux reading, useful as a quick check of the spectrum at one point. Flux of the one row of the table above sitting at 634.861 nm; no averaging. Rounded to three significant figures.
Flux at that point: 27.2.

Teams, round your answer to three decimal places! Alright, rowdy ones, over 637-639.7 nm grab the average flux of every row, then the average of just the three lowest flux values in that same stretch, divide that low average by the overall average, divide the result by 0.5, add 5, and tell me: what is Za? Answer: 6.805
